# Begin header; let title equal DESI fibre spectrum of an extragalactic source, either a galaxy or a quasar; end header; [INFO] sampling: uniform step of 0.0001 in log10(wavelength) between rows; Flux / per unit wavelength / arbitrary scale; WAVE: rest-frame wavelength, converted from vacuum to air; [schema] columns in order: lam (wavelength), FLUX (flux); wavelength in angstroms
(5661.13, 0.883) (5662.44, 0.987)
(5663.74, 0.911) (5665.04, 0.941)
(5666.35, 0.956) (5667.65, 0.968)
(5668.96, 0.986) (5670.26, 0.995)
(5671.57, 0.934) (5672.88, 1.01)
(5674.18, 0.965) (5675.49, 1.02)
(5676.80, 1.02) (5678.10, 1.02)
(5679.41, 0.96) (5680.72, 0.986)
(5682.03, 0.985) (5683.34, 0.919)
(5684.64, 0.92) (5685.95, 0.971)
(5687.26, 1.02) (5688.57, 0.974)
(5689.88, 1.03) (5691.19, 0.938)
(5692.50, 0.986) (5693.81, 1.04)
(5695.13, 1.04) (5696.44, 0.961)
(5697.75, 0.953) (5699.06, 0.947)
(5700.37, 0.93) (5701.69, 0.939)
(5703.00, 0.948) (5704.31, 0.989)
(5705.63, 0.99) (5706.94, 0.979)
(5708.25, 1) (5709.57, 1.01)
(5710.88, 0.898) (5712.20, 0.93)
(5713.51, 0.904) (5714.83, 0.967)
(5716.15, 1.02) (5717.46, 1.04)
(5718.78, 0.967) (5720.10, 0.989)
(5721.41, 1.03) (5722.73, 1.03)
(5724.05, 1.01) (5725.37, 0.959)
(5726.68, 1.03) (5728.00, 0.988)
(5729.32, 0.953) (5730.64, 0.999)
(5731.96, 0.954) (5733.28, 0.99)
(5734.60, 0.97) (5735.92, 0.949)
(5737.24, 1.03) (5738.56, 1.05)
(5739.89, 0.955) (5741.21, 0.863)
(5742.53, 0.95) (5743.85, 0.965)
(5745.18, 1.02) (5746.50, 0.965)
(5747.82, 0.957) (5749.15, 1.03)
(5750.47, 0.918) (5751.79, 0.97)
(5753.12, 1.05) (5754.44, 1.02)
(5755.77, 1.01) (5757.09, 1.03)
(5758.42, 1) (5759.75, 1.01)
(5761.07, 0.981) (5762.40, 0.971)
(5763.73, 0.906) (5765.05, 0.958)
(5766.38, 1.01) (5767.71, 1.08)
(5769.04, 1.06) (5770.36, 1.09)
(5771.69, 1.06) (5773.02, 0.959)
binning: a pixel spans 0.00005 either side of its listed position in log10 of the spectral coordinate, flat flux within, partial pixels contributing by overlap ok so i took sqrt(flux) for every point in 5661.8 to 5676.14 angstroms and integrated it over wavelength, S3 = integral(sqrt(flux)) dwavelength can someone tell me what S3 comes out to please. 14.1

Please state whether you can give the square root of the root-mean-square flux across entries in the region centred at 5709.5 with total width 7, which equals 0.982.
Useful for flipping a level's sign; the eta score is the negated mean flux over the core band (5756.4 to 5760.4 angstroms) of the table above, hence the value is -1.01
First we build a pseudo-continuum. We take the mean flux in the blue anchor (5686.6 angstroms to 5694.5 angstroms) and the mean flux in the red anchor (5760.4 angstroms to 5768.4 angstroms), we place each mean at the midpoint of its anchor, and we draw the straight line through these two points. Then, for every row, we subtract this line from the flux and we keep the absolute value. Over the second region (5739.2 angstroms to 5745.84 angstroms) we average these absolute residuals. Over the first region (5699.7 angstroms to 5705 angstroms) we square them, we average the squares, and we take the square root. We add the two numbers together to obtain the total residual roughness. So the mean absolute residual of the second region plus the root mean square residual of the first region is 0.10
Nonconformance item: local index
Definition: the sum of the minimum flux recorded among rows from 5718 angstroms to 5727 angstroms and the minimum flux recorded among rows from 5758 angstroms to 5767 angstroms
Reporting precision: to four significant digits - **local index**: 1.865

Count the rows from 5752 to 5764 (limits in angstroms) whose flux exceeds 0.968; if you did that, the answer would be 8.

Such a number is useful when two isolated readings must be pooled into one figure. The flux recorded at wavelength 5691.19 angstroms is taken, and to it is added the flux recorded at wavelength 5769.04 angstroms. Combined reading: 2.00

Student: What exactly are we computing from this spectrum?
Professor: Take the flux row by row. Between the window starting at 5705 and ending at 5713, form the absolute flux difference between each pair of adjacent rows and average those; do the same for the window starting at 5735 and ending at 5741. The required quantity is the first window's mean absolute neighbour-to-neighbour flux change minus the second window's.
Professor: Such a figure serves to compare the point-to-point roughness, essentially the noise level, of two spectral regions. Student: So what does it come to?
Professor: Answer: -0.028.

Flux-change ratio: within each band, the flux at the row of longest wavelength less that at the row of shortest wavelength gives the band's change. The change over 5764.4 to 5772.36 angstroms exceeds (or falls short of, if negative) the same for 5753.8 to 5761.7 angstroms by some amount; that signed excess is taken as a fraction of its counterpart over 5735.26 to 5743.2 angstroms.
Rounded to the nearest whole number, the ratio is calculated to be 141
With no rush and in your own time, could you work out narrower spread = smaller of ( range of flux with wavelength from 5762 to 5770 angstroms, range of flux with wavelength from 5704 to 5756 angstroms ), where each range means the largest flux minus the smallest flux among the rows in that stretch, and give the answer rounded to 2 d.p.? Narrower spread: 0.17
